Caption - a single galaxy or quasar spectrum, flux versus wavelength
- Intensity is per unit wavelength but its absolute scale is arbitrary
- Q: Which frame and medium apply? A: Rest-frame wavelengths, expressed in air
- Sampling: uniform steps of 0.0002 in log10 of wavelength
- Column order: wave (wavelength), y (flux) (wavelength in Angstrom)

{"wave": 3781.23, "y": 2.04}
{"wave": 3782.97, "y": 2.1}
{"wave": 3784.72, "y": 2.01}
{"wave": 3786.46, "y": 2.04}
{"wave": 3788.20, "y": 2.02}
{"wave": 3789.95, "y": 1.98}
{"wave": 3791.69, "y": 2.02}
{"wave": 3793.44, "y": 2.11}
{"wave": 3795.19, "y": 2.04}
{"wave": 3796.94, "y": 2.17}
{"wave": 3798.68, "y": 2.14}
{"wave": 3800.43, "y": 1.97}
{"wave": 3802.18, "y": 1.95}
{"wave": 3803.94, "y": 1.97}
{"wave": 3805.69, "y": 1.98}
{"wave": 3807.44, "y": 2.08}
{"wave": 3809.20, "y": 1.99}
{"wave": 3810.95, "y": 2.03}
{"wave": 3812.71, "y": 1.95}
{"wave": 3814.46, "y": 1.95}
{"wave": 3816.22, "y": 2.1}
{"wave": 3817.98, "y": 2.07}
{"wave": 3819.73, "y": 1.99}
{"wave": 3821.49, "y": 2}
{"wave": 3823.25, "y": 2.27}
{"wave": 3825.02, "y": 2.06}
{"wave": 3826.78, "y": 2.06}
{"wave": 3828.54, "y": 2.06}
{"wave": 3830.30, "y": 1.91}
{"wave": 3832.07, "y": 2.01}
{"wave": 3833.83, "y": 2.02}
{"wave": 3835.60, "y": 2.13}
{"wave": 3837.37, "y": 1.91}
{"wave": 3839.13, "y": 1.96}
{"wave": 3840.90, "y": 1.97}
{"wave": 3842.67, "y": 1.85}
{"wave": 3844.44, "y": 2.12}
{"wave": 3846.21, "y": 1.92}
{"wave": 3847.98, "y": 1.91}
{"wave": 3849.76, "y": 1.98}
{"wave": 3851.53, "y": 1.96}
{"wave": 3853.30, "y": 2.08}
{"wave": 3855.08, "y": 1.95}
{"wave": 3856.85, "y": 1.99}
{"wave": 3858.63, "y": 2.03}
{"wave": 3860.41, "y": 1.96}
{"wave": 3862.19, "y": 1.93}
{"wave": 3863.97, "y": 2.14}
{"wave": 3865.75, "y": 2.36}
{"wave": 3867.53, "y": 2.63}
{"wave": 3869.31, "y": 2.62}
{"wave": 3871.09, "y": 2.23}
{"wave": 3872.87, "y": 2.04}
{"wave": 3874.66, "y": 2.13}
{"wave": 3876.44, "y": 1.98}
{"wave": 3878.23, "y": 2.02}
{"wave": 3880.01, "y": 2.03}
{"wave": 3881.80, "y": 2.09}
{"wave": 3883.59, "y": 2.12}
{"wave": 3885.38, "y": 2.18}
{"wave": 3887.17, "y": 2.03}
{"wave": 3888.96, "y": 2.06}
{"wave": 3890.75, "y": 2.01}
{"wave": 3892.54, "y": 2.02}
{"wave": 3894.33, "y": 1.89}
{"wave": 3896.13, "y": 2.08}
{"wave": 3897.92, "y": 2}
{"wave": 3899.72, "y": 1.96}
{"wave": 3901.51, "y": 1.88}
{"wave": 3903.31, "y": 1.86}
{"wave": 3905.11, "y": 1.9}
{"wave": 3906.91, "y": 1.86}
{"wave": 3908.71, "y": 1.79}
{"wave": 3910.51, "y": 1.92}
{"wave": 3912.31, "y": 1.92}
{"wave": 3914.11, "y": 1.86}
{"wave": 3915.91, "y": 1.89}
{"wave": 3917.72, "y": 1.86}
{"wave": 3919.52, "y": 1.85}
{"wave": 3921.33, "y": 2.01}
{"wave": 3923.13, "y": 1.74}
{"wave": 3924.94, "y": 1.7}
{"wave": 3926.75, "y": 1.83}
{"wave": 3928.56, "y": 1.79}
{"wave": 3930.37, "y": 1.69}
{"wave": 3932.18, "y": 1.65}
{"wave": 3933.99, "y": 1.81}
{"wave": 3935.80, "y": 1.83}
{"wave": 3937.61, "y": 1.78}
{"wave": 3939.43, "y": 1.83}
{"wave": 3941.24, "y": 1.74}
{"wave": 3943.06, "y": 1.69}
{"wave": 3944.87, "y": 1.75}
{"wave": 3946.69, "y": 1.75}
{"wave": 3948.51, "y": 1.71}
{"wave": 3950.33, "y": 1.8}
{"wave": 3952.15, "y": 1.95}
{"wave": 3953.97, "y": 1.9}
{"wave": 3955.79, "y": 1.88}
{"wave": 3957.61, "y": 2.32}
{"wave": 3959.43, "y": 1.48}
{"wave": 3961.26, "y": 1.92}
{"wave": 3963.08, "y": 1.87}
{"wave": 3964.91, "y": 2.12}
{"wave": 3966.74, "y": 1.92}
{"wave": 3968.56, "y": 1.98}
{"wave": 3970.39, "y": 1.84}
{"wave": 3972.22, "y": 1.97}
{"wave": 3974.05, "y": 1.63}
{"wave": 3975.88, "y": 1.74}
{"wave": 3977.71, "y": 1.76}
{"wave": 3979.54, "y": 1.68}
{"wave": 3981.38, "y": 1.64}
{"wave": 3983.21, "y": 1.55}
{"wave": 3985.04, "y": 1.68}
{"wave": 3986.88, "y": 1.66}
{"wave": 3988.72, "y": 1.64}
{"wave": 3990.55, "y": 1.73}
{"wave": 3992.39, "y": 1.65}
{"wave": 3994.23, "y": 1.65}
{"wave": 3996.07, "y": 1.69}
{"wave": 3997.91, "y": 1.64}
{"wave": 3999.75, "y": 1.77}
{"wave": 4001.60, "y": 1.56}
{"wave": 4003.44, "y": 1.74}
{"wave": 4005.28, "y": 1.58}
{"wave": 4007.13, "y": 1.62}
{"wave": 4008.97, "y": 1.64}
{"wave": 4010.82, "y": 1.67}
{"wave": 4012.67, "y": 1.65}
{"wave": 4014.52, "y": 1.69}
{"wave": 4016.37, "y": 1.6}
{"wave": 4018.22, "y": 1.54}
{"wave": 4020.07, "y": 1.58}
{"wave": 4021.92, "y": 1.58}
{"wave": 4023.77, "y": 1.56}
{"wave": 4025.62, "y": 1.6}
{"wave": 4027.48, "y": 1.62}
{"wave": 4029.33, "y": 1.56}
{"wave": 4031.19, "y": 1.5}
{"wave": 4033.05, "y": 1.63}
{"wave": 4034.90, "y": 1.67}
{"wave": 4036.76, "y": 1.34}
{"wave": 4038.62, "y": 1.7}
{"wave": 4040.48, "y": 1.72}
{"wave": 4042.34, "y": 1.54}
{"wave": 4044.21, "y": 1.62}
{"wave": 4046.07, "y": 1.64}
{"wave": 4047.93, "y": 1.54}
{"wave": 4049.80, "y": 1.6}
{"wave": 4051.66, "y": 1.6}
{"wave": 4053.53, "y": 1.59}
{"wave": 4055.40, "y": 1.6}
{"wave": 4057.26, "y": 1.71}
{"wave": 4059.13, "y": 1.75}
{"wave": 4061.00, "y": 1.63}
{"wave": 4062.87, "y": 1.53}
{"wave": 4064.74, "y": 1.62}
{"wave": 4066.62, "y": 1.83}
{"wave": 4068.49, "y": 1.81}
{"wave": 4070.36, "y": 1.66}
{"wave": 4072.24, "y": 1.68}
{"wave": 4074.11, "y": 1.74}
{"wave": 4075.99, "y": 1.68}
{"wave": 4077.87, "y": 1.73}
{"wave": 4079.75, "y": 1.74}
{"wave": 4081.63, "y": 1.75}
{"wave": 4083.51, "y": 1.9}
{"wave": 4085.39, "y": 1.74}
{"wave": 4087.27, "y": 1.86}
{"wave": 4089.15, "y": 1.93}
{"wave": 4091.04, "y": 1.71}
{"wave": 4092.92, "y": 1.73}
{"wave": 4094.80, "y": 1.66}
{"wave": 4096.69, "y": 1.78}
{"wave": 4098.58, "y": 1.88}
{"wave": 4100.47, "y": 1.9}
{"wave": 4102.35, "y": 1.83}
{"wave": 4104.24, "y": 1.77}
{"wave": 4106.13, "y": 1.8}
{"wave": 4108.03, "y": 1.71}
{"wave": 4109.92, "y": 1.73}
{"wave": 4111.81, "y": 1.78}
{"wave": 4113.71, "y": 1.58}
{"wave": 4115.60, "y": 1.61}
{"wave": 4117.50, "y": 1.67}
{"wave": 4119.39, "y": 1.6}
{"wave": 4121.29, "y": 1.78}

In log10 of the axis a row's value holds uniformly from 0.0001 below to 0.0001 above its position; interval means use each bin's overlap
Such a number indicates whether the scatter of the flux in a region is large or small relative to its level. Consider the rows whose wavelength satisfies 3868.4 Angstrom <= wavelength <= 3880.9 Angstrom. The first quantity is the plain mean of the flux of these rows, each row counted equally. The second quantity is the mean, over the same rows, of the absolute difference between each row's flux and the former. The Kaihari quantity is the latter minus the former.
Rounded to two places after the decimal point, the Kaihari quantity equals -1.99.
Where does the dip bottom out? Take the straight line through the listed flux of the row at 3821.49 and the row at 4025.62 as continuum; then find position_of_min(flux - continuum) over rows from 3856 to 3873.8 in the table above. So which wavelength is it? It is 3862.19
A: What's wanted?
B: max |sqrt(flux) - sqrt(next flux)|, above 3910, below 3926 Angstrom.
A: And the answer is 0.10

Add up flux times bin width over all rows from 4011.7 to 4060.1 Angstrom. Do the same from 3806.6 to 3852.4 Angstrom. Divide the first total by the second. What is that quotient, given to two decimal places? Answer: 0.84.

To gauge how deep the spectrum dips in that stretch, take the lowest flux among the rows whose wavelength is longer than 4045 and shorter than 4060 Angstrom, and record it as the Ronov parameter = 1.54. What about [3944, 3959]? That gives 1.71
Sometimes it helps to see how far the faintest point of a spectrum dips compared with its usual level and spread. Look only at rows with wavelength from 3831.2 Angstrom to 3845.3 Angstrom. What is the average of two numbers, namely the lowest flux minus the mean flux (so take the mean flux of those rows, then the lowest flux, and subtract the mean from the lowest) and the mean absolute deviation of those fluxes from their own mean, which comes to -0.036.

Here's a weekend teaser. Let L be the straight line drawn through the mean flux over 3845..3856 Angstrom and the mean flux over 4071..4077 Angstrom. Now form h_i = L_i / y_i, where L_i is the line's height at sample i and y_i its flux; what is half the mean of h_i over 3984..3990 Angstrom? 0.543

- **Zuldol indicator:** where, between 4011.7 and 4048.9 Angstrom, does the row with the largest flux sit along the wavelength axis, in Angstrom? 4040.48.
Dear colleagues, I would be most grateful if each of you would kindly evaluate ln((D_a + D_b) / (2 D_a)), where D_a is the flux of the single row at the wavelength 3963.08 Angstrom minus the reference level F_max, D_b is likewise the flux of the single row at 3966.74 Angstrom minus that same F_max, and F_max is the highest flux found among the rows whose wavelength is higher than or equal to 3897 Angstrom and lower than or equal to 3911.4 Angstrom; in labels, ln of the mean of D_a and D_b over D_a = -0.21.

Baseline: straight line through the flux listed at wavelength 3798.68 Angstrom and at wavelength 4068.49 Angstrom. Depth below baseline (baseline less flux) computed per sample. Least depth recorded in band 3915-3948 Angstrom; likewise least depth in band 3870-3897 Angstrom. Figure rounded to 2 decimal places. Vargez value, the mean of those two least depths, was -0.10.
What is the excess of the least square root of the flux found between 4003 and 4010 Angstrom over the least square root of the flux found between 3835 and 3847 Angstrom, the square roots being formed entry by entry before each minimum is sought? -0.103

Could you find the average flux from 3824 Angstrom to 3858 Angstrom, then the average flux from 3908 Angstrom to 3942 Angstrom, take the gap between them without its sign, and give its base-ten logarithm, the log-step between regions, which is -0.75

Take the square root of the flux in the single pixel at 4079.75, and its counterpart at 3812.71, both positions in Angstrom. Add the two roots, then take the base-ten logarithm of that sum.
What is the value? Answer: 0.43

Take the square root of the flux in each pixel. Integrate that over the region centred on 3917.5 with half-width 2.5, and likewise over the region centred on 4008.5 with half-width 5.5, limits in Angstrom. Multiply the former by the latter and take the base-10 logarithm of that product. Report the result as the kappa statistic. 2.0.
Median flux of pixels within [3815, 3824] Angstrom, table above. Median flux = 2.07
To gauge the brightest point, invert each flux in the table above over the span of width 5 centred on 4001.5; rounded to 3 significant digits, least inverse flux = 0.565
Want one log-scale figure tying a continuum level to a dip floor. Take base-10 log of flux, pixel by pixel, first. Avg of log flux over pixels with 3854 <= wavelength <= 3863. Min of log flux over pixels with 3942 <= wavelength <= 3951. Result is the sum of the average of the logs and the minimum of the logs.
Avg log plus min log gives 0.52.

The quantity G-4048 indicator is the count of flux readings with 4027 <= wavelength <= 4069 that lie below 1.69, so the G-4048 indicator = 17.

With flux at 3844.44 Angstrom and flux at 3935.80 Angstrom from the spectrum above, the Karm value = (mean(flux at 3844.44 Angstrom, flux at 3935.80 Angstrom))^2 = 3.9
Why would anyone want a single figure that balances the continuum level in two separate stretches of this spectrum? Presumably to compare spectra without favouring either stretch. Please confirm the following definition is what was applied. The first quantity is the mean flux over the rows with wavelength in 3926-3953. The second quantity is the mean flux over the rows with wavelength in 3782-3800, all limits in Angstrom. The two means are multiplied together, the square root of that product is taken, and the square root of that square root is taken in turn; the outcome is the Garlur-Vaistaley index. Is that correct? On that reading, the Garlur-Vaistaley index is 1.383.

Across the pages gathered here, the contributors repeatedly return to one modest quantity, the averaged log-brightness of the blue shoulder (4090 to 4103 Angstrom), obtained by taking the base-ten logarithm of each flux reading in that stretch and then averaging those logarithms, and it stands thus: 0.25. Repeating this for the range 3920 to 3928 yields 0.26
